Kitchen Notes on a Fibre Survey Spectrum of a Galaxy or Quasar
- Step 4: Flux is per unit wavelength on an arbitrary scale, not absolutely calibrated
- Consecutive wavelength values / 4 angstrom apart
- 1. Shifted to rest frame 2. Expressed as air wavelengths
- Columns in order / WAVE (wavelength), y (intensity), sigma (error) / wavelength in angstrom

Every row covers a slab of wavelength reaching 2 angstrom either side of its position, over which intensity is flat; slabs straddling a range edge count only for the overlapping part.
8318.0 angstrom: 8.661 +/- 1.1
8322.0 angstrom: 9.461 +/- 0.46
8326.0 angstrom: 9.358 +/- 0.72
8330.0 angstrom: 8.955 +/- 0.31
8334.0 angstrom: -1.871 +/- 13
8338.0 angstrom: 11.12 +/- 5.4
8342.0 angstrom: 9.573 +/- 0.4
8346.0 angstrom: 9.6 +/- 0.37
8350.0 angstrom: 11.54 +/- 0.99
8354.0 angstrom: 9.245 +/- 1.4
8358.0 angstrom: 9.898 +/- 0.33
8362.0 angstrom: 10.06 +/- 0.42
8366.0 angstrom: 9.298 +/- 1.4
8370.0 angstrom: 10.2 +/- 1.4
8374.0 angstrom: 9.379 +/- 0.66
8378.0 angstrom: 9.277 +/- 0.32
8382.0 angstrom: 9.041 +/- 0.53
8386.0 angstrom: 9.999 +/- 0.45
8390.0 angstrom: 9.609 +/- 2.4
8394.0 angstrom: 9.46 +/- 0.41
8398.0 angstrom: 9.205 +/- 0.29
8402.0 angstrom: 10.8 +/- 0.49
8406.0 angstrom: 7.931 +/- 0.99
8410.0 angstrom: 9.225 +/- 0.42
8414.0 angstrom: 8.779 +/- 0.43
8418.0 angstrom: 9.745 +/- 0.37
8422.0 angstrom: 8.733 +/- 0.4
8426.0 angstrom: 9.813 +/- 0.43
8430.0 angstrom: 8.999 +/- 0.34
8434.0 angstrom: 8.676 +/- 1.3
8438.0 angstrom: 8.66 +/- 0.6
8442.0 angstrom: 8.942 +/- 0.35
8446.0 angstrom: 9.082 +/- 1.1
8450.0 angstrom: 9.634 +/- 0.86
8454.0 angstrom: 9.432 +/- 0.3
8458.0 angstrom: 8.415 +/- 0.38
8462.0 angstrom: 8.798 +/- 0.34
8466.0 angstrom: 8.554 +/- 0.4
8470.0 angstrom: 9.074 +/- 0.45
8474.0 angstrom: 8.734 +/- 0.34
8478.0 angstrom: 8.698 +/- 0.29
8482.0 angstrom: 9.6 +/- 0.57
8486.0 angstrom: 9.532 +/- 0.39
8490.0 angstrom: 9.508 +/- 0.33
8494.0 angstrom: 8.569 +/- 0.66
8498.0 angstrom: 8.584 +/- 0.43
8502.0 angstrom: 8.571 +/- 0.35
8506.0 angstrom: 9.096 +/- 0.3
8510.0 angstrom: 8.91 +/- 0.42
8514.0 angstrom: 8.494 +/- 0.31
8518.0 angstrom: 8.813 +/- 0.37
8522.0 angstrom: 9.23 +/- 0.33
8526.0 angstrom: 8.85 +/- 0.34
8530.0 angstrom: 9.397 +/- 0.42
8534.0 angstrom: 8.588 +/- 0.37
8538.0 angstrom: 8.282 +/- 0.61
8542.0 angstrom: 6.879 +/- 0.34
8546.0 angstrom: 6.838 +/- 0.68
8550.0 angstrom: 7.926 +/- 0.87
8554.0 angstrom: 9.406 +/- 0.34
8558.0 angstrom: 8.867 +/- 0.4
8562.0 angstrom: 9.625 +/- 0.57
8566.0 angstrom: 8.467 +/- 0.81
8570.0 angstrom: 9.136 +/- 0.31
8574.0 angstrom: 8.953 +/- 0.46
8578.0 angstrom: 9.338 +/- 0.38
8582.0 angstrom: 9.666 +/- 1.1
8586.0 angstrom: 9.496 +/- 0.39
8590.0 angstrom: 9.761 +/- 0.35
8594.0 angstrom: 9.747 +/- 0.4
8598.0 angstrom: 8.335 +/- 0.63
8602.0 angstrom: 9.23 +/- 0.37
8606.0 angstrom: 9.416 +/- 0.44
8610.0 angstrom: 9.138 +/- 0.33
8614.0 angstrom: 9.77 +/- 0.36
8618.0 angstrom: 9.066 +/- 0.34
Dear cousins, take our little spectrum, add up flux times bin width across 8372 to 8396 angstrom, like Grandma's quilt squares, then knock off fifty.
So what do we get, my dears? 177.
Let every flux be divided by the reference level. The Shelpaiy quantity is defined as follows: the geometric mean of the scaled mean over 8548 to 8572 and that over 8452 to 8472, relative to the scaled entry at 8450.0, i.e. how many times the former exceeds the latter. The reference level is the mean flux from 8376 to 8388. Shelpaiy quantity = 0.922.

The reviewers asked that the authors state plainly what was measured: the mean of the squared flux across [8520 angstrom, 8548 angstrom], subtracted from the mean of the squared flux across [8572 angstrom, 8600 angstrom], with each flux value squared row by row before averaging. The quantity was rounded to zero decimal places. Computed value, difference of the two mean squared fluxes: 17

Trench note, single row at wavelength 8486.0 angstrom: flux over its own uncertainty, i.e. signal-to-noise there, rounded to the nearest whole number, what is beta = 24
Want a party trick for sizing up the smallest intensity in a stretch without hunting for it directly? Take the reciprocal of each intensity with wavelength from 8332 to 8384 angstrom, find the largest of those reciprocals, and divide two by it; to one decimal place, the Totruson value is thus 18.1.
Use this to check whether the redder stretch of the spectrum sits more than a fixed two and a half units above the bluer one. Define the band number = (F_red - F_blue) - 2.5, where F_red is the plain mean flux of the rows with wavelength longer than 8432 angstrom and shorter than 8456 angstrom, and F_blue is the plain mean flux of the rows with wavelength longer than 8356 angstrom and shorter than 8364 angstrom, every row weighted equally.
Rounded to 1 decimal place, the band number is -3.4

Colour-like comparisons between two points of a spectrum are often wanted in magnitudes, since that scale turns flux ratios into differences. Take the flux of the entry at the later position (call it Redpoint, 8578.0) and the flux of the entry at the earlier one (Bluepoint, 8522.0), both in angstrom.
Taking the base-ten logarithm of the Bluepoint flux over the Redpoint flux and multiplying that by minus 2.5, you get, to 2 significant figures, 0.013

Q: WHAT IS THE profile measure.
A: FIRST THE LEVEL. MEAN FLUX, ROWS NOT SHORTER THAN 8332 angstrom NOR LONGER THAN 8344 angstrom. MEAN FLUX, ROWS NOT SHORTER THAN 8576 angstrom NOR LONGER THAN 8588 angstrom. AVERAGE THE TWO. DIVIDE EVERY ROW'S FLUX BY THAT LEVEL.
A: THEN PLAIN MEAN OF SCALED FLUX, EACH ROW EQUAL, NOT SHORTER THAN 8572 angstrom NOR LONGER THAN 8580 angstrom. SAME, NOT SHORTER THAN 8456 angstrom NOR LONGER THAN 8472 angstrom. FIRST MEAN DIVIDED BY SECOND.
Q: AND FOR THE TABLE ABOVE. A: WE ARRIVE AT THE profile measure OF 1.05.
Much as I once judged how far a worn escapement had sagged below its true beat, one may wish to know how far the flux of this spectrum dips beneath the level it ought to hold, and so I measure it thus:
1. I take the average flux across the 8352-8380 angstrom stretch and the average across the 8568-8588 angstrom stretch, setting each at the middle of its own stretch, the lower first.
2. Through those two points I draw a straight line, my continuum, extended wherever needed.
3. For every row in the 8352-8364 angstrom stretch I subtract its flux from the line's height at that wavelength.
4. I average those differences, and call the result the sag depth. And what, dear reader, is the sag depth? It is -0.1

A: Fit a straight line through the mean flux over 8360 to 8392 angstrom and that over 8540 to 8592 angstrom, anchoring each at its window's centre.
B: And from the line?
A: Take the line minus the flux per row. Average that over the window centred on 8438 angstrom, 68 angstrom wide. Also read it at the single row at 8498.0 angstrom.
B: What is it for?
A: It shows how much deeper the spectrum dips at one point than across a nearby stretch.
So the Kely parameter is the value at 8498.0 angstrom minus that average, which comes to 0.13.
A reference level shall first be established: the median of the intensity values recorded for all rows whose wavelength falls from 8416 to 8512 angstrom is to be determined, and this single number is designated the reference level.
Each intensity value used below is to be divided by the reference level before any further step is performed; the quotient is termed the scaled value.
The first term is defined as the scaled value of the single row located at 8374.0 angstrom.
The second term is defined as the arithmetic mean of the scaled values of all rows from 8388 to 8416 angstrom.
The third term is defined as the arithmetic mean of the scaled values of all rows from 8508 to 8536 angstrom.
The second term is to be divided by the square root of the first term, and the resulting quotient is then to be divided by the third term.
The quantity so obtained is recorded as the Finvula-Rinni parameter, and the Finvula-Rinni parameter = 1.02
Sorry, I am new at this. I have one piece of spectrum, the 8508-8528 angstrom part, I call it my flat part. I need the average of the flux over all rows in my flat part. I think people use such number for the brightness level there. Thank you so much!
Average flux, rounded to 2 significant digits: 8.9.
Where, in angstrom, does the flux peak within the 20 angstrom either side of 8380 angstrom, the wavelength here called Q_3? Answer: 8370.0 angstrom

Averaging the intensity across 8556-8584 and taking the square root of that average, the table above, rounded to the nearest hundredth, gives 3.02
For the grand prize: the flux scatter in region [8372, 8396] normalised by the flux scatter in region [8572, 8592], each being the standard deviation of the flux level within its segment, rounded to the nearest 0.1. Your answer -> 1.0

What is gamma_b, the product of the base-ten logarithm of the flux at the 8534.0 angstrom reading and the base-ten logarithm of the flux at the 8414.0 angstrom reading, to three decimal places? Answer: 0.881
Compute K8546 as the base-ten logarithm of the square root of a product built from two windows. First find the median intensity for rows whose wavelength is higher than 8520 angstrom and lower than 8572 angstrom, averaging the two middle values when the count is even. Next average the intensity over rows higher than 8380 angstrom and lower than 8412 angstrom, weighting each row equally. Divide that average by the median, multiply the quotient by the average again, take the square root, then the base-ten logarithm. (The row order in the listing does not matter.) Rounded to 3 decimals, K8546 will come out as 0.500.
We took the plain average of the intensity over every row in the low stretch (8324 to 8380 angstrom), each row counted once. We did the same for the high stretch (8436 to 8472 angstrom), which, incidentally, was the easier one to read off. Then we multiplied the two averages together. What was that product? 80.4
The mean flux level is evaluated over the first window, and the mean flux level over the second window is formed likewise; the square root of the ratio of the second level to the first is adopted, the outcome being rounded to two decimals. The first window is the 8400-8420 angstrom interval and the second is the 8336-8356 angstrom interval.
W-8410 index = 1.05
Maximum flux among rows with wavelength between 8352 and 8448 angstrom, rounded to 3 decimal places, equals 10.800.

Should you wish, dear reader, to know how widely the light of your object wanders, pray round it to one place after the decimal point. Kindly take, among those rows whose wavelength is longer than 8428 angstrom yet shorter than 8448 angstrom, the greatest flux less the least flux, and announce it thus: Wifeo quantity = 0.4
